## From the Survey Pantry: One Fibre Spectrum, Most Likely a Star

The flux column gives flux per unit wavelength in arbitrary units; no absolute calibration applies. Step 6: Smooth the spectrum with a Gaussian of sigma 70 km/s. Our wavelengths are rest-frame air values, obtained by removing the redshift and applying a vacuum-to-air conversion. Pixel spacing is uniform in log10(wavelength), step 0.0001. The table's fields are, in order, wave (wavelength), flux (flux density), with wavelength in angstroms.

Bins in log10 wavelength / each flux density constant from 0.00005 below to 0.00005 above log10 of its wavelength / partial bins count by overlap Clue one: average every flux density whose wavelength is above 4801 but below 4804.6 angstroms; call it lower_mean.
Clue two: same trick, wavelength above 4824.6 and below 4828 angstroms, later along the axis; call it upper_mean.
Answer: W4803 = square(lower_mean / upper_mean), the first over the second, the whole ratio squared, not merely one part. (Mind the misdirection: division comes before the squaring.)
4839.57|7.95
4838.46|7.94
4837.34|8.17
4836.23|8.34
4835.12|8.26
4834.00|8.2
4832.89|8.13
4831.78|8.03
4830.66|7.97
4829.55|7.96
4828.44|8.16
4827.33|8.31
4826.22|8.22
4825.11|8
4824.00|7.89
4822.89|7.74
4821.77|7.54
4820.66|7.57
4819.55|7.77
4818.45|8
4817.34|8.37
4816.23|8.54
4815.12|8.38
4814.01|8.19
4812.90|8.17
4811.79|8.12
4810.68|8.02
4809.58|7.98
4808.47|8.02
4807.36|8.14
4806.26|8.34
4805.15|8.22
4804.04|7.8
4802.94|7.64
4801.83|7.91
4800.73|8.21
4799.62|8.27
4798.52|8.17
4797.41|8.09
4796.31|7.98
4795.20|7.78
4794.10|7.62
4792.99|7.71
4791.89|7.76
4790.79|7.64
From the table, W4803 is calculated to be 0.91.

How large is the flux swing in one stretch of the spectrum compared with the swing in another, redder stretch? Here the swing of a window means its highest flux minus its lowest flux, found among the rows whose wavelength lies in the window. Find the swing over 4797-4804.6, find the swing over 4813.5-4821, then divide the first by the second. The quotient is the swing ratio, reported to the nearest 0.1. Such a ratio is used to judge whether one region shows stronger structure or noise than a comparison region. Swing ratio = 0.6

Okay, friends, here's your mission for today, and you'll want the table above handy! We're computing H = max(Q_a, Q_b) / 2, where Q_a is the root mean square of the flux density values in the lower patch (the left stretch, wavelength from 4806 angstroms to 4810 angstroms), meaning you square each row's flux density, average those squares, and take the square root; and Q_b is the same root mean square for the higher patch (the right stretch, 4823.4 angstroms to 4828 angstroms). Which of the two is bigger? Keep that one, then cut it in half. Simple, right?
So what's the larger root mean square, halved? 4.06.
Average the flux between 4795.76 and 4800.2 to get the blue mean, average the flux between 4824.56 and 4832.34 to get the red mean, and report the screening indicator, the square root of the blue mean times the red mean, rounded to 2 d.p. 8.11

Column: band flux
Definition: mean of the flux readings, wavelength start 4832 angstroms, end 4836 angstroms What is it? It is 8.20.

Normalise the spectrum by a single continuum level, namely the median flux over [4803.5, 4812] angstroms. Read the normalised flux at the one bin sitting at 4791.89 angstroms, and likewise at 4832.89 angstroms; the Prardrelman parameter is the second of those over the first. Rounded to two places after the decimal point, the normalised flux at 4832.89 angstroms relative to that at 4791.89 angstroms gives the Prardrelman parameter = 1.05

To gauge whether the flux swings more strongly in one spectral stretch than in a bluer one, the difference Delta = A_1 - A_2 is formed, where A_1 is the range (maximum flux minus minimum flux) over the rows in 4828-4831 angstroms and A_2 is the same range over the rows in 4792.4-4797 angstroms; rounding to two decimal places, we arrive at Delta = -0.16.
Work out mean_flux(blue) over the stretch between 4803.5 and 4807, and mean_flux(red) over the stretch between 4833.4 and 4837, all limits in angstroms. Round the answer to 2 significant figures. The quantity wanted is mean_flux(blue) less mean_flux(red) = -0.15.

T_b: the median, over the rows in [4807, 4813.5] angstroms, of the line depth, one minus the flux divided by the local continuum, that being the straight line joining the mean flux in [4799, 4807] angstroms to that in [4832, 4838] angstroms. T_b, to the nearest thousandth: 0.003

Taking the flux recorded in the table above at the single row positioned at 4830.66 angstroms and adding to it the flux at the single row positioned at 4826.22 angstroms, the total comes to 16.2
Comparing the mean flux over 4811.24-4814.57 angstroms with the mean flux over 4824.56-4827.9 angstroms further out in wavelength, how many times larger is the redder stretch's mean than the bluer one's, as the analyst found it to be 1.00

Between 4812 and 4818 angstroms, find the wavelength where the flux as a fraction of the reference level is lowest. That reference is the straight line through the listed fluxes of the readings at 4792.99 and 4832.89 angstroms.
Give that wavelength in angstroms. 4812.90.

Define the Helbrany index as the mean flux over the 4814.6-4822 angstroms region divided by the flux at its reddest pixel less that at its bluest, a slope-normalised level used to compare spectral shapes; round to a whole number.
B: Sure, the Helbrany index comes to -10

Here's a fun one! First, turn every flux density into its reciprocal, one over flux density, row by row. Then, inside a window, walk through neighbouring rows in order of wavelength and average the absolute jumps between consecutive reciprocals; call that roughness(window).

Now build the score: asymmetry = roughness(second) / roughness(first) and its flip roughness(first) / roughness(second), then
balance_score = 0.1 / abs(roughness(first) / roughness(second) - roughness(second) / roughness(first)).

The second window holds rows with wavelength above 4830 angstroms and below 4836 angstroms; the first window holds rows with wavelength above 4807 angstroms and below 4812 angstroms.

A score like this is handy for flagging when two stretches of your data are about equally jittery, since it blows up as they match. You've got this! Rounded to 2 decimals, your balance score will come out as 1.03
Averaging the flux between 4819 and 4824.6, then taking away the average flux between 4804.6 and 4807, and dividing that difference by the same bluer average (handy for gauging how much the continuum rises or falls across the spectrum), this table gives -0.070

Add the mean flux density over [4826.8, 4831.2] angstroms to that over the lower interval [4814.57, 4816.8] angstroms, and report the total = 16.6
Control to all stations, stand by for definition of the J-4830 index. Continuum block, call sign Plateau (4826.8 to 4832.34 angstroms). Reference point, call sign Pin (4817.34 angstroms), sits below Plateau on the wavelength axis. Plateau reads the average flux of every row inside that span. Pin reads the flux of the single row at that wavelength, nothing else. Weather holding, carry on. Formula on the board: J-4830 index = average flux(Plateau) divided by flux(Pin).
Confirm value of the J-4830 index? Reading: 0.966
